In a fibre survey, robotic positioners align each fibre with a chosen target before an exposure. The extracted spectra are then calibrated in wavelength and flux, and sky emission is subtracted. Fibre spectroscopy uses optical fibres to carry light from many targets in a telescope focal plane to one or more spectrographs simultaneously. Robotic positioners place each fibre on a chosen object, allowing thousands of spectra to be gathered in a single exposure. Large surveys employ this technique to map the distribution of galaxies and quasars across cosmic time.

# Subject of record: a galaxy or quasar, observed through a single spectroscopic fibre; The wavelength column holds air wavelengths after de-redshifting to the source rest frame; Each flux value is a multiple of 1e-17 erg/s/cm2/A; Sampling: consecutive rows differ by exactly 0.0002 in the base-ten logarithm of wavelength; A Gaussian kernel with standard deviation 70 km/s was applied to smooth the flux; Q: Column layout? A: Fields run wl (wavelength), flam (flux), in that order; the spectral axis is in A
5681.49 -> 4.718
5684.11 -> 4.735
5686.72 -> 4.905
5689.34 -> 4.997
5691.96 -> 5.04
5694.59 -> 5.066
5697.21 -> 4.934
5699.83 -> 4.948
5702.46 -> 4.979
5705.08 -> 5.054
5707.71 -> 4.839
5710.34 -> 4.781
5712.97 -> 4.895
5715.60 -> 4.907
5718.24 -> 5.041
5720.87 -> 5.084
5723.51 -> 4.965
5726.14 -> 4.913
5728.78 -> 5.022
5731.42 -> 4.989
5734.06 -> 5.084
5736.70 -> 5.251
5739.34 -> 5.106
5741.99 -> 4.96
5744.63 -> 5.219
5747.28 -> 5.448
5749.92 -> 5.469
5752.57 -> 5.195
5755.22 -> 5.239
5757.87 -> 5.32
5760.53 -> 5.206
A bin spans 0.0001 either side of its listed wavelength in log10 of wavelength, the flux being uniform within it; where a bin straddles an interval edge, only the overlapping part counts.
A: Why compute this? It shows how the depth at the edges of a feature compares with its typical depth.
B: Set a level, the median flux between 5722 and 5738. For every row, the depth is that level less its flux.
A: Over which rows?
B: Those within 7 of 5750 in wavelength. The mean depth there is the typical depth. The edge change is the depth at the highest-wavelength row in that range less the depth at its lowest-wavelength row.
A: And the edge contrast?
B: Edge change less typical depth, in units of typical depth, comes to -1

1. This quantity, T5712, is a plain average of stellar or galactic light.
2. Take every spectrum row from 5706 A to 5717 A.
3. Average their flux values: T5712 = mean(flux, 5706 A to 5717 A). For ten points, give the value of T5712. 4.86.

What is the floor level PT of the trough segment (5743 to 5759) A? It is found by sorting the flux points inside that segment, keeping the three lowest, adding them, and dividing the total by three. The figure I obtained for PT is 5.22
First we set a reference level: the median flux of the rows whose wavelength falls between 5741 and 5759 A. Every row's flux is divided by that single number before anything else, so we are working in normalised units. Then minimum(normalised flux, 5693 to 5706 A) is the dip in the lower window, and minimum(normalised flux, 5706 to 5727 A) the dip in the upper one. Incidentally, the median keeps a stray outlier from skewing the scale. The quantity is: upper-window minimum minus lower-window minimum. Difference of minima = -0.029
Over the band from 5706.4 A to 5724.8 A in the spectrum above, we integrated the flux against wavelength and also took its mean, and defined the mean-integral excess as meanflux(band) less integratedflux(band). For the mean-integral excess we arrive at -86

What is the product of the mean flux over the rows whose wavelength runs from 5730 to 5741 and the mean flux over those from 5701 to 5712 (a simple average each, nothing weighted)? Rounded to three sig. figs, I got 25.1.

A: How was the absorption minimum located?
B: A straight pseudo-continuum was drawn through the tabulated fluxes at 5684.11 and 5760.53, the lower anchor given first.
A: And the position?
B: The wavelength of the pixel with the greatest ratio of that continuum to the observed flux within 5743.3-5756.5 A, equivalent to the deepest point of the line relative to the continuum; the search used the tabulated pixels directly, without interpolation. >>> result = 5752.57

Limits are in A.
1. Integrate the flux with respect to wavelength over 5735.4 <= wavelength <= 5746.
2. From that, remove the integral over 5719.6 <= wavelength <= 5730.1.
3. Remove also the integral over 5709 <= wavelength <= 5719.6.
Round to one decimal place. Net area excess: -50.0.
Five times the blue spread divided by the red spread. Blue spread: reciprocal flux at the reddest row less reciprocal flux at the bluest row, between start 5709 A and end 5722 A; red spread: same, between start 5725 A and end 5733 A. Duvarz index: 20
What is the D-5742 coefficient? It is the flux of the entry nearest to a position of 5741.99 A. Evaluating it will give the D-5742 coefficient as 4.96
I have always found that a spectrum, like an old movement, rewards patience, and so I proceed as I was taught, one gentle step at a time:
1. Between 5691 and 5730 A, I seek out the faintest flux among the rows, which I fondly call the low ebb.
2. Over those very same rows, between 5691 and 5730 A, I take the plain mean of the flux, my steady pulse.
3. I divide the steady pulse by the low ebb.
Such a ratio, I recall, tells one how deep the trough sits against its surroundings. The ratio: 1.04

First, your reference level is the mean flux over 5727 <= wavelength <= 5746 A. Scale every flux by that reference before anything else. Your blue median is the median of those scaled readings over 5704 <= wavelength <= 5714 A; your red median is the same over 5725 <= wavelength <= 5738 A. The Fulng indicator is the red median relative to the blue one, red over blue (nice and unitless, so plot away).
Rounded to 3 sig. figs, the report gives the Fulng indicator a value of 1.03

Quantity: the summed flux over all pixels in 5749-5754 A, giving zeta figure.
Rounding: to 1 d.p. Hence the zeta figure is 10.7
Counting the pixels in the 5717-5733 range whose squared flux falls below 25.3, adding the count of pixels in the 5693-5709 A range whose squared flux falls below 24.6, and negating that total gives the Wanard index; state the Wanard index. -7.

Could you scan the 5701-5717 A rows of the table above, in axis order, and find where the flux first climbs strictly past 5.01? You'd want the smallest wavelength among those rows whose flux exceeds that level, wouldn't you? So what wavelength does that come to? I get 5705.08 A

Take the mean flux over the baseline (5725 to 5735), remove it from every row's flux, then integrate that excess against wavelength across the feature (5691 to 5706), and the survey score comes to 0.0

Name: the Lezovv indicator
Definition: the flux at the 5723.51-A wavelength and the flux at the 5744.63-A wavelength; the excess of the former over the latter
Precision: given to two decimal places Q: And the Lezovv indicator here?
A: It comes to -0.25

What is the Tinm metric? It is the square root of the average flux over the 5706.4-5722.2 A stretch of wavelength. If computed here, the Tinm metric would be 2.22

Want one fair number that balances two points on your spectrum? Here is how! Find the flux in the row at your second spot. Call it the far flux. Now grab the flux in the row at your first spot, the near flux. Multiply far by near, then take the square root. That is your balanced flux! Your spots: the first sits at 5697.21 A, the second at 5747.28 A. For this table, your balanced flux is 5.185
